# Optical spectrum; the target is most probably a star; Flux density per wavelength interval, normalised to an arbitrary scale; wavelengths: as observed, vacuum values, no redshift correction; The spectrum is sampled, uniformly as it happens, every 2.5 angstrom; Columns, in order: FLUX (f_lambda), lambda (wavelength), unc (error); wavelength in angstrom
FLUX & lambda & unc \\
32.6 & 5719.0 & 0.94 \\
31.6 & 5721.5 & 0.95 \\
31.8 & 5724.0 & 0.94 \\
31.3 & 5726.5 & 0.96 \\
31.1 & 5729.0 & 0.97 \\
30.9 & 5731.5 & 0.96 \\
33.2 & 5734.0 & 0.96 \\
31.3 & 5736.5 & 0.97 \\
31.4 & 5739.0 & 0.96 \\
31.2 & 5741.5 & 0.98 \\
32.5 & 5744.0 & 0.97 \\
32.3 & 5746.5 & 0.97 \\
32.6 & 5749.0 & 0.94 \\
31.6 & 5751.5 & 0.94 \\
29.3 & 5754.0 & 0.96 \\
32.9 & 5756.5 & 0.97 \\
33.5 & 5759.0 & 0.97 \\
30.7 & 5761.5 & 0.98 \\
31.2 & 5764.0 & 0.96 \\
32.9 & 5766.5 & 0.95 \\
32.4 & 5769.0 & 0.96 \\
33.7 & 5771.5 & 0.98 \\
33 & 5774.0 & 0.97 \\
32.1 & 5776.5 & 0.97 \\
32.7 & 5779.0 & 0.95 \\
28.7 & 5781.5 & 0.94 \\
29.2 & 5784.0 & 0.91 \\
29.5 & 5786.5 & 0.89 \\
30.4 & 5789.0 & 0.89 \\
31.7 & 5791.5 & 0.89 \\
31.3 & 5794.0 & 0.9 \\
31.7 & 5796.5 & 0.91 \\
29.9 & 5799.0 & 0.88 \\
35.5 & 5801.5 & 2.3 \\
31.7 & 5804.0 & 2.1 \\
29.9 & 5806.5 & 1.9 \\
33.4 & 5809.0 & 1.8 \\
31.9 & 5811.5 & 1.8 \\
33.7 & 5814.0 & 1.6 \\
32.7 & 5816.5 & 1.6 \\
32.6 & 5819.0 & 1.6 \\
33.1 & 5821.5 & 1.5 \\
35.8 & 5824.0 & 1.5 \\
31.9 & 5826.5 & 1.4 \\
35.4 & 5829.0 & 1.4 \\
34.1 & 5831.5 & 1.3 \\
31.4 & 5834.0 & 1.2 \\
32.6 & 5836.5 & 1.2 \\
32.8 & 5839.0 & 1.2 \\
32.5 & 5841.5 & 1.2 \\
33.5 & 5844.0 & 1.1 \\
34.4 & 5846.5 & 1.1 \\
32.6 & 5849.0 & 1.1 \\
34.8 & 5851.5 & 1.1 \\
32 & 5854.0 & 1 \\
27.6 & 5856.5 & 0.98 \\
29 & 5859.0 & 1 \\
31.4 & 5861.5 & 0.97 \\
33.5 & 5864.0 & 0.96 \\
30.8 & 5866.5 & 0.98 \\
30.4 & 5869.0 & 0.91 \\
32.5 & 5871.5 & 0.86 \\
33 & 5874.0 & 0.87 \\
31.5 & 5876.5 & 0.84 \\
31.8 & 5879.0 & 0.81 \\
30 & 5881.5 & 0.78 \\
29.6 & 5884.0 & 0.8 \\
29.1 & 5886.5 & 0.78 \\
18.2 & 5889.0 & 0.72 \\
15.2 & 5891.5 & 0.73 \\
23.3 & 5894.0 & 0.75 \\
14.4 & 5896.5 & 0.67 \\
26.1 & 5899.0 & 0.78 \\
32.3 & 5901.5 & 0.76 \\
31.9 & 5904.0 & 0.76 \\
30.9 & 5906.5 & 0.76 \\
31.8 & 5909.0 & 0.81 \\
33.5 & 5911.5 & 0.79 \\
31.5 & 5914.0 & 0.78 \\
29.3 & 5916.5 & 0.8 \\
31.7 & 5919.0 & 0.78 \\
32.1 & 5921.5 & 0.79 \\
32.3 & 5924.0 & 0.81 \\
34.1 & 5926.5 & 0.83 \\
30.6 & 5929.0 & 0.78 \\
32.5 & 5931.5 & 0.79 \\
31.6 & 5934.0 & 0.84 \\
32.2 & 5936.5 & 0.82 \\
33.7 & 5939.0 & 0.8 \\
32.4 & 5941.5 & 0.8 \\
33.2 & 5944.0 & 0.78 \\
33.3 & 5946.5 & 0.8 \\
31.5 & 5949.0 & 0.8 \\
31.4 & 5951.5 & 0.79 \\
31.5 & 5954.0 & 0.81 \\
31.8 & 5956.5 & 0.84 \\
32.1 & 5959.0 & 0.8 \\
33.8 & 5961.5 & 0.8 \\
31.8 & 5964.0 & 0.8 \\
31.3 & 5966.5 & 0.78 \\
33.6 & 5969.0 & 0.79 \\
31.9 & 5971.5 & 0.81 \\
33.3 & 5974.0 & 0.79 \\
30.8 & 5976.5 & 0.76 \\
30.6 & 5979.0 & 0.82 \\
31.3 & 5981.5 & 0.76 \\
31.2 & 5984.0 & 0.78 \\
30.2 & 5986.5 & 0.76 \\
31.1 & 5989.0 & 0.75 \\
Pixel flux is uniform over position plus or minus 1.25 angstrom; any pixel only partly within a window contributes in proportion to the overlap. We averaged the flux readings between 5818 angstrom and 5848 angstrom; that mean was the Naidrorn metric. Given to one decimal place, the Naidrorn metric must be 33.3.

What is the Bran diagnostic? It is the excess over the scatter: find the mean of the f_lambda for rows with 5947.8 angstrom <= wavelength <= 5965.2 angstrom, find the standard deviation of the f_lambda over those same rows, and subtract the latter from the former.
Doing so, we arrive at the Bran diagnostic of 31.2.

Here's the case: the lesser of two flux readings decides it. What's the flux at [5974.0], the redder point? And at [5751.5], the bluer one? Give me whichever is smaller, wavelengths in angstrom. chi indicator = 31.6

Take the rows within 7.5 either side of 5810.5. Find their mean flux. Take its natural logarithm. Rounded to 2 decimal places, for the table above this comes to 3.47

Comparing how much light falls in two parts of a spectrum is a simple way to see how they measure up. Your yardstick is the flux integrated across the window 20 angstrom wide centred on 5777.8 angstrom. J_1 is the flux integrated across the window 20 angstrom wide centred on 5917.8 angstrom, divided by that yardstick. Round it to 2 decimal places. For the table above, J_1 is 1.02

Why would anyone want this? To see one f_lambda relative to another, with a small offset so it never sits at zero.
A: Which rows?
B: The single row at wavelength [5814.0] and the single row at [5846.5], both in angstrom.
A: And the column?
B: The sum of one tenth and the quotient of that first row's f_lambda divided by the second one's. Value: 1.08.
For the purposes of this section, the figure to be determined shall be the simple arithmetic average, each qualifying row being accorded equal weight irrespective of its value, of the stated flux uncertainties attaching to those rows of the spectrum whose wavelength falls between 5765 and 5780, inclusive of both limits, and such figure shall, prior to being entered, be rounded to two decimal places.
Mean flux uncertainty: 0.96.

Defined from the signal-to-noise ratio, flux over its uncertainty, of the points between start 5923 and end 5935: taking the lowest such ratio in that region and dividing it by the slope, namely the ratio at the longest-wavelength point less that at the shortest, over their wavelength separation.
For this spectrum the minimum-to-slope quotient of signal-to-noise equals -167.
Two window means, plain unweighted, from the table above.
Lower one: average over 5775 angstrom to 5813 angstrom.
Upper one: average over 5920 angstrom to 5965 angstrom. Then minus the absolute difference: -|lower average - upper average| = -1.0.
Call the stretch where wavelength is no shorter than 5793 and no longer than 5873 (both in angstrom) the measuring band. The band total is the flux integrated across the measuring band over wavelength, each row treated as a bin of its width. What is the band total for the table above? 2591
